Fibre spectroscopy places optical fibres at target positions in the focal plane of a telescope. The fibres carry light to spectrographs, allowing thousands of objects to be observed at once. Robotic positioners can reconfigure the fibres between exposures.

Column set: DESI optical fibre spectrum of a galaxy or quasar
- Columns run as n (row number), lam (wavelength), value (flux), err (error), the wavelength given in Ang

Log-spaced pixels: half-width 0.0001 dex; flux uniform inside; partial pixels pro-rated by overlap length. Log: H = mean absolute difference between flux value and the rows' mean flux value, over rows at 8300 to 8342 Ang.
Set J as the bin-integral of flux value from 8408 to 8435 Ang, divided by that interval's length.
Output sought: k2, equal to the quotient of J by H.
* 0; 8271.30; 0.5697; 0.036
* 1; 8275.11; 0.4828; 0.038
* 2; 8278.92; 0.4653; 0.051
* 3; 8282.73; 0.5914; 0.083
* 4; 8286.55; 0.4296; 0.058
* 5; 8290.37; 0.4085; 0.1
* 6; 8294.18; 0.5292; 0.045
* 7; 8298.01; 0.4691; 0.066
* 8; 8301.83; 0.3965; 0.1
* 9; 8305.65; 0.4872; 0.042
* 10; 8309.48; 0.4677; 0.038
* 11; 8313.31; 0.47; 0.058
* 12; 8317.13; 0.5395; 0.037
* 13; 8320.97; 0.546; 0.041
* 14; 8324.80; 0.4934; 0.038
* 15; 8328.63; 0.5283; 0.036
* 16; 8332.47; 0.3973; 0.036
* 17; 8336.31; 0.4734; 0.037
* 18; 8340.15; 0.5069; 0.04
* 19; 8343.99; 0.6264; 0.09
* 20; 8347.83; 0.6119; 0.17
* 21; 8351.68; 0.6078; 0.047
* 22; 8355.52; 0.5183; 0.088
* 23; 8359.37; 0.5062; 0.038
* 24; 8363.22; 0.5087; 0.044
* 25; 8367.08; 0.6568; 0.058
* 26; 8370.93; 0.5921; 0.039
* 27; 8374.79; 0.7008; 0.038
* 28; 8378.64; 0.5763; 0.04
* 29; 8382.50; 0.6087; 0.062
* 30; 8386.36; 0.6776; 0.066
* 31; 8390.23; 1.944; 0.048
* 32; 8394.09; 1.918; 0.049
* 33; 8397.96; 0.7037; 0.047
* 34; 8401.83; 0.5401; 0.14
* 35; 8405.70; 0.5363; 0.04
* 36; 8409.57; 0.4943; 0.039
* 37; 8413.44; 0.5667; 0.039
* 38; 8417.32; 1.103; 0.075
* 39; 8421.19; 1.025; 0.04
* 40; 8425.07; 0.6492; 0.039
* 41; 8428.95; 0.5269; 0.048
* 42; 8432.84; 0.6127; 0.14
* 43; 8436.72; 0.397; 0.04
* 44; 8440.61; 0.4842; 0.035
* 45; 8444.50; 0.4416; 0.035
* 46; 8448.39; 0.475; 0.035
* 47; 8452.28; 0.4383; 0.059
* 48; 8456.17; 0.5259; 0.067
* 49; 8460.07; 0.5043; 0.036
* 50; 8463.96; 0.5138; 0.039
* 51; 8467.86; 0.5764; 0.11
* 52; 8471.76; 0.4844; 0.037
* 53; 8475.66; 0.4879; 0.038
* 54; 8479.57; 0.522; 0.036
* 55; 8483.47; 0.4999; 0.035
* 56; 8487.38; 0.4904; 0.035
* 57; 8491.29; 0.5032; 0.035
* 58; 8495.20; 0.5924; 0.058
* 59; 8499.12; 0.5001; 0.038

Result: 19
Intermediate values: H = 0.038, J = 0.71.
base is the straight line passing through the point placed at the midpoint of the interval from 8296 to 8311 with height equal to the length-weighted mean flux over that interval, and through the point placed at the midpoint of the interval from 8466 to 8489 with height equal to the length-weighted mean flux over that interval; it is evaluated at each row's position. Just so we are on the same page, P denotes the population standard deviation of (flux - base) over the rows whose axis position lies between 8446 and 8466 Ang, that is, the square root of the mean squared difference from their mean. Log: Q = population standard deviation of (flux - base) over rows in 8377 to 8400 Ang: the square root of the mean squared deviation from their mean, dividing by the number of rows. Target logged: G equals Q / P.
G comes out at 20.0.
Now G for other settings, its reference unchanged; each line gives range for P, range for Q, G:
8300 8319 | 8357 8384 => 1.5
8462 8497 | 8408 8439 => 6.5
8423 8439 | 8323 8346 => 0.7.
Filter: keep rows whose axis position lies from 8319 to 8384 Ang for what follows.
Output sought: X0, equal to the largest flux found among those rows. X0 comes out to 0.7008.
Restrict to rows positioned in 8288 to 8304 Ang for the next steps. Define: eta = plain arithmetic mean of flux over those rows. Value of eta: 0.45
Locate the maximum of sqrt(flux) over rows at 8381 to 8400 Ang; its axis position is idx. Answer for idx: 8390.23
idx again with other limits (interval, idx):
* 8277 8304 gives 8282.73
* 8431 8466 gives 8432.84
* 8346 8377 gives 8374.79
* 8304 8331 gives 8320.97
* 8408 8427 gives 8417.32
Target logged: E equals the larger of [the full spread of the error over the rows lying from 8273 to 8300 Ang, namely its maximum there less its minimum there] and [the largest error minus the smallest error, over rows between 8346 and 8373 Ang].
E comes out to 0.132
